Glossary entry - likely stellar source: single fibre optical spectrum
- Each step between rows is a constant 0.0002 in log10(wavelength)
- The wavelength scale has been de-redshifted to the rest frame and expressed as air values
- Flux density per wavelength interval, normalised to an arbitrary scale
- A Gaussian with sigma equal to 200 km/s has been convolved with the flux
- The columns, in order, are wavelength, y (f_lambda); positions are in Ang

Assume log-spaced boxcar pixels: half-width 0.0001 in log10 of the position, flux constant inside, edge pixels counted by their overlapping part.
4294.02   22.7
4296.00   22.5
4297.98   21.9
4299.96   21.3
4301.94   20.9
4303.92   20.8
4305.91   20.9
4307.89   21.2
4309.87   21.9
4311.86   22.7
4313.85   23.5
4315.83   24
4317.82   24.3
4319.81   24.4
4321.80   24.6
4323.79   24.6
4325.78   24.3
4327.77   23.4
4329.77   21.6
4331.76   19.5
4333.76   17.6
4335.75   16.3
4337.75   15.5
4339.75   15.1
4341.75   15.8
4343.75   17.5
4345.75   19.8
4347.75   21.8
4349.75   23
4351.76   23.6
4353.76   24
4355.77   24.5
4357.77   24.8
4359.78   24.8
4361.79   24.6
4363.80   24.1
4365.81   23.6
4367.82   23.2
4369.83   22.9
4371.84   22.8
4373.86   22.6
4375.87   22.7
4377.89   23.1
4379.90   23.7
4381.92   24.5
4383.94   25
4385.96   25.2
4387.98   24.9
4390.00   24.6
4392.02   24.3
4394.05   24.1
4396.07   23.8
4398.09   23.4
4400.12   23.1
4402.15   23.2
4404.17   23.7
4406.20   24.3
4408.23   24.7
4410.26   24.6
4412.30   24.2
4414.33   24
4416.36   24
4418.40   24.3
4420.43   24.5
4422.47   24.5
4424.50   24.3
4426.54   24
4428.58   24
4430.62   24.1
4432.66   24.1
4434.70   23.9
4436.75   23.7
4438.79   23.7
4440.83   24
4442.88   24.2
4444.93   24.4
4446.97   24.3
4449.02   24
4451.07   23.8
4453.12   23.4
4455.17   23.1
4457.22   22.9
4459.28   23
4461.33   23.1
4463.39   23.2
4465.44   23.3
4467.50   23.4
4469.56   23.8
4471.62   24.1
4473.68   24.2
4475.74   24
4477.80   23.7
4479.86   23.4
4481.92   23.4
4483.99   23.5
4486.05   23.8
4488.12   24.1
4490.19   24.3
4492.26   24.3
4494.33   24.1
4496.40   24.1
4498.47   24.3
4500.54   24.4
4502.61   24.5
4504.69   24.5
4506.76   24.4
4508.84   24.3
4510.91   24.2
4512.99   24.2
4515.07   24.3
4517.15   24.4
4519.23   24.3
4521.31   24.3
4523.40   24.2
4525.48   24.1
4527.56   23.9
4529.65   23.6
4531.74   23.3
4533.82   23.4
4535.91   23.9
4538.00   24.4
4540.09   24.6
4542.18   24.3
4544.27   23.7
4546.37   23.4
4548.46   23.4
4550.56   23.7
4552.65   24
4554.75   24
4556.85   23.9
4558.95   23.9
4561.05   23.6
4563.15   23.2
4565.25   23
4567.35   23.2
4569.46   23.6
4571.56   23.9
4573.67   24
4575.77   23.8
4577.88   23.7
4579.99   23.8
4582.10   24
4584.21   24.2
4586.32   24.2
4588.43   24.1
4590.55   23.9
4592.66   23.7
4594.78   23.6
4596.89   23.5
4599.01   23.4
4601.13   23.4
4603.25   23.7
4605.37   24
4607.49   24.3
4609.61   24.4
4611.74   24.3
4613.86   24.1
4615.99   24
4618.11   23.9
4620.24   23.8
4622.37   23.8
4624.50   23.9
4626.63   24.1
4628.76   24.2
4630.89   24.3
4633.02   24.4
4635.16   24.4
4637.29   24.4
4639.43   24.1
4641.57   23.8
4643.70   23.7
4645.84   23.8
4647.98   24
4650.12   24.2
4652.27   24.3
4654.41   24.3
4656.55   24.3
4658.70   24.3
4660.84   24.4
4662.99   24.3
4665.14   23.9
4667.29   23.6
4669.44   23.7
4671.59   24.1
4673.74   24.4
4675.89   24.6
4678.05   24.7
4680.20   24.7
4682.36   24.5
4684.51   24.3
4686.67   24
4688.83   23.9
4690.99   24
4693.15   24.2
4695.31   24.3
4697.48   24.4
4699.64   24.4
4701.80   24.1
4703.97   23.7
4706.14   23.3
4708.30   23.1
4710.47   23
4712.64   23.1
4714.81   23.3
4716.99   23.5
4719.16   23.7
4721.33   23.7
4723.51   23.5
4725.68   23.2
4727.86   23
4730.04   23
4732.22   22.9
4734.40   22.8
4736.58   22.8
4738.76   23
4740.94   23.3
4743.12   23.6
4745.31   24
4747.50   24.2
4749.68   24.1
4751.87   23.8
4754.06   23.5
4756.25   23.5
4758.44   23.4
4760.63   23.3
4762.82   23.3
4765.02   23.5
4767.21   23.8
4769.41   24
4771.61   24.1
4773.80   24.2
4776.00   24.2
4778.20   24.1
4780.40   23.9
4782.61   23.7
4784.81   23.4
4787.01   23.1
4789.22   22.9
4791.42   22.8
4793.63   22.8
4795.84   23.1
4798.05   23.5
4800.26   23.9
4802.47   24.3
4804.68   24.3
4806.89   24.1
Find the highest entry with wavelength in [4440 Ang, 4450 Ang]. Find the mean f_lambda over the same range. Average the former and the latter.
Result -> 24.3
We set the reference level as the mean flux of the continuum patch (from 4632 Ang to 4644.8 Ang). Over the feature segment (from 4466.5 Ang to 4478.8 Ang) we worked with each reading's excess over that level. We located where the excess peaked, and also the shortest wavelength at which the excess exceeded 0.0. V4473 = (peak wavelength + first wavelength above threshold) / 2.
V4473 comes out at 4473.7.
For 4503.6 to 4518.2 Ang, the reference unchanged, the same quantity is 4504.7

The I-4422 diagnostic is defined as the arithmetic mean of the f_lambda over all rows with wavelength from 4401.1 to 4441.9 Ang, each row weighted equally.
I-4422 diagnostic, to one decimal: 24.1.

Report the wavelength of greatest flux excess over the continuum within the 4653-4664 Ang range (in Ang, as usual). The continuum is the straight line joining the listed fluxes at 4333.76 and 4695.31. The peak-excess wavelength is 4654.41 Ang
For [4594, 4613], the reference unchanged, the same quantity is 4609.61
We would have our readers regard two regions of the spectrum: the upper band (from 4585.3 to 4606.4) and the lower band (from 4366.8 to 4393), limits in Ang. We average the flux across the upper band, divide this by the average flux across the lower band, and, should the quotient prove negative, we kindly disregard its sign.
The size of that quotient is 1.00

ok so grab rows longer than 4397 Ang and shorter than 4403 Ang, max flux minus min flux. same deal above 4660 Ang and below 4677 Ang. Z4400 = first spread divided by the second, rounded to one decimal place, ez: 0.3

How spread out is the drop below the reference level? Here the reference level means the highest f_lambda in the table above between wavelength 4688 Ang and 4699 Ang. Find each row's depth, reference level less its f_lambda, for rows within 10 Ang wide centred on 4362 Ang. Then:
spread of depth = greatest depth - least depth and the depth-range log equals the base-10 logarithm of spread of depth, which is 0.08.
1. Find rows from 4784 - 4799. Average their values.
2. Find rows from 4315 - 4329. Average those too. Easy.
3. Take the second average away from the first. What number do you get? -1.1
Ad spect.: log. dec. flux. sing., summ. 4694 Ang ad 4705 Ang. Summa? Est 6.92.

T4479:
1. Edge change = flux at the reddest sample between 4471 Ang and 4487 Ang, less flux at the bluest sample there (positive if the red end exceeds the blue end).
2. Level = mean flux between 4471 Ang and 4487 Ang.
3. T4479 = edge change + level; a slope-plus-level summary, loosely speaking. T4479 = 23.5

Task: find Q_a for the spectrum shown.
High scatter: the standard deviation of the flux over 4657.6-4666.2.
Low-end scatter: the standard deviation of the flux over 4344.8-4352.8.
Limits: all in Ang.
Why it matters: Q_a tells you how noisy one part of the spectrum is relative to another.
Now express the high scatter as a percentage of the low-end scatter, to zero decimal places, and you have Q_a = 13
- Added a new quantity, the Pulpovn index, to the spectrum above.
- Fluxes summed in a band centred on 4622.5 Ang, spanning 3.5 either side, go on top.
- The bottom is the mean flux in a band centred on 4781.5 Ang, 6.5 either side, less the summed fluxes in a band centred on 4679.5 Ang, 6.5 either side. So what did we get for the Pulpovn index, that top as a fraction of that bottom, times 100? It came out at -58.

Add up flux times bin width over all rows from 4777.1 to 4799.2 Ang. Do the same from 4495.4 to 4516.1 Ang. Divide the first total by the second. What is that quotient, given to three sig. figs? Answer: 1.02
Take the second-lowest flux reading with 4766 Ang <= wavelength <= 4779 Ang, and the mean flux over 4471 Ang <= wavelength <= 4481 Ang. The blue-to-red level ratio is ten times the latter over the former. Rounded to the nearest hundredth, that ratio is 9.95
